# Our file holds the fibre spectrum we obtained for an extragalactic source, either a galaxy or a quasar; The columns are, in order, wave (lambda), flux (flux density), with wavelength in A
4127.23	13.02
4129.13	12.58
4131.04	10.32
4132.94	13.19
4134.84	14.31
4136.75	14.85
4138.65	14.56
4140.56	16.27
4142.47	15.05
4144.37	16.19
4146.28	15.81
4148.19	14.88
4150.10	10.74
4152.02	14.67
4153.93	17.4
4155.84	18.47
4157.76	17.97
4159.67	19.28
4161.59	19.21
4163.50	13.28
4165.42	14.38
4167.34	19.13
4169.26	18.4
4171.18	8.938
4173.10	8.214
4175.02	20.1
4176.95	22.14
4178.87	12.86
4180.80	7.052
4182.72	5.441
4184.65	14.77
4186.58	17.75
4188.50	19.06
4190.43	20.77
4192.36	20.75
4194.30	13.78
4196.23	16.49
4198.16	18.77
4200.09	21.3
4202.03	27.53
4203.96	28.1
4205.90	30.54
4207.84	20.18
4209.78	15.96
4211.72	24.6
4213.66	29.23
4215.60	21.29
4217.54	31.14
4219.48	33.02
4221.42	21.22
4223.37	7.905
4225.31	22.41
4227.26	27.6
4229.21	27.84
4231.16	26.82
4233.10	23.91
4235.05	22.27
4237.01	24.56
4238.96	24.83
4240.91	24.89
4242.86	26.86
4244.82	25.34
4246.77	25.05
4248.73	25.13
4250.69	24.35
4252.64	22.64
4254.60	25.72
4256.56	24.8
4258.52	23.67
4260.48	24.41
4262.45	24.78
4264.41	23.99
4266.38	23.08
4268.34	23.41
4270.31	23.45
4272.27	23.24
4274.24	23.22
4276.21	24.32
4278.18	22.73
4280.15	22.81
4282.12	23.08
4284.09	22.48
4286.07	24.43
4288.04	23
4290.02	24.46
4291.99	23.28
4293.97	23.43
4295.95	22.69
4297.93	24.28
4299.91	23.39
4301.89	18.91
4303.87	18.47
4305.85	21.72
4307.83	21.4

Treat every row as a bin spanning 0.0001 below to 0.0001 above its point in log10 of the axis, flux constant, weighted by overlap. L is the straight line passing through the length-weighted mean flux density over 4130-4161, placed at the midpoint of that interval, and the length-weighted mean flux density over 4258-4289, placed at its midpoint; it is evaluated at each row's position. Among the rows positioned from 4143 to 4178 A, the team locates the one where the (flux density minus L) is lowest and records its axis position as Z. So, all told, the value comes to 4173.10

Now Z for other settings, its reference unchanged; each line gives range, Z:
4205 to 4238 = 4223.37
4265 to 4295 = 4284.09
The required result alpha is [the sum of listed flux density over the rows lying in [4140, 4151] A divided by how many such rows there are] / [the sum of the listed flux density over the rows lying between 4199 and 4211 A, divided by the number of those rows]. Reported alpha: 0.6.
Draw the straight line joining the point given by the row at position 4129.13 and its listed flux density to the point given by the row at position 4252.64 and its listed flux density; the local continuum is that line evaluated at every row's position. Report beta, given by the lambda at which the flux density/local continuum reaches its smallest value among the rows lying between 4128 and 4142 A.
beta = 4131.04 A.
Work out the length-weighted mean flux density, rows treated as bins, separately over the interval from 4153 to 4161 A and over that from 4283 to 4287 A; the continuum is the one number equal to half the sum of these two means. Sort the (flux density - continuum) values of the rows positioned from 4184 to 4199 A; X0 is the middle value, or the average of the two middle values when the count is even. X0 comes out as -3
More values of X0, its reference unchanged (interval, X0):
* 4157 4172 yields -3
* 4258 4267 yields 3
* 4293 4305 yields 2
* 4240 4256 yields 4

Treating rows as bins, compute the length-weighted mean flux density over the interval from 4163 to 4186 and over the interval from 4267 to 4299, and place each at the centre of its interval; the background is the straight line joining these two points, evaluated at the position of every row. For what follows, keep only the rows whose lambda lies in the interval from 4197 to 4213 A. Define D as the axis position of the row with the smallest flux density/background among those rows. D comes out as 4209.78 A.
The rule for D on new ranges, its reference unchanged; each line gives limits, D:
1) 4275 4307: 4303.87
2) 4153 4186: 4182.72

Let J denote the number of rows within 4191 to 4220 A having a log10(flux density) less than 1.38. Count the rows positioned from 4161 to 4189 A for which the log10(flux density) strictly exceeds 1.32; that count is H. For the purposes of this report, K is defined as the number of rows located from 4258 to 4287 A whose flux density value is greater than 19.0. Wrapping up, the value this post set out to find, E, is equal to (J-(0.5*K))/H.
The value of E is 0.50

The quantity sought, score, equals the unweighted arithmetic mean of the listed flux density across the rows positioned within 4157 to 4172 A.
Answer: 16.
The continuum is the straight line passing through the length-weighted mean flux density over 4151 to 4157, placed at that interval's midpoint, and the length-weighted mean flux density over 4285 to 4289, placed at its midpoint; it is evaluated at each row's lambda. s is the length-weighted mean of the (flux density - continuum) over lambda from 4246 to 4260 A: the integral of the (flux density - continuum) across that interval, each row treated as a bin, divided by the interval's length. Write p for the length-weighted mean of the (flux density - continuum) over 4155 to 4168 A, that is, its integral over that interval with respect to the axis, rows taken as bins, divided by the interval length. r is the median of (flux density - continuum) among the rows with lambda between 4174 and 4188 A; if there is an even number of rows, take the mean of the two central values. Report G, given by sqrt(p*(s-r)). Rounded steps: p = 0.1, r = -3.6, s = 2.5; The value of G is 0.95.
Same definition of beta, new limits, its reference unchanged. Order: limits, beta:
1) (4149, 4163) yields 4150.10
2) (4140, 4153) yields 4150.10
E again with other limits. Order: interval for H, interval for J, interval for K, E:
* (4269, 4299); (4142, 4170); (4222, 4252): 0.53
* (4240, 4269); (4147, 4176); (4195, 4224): 0.63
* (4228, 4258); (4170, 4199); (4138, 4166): 0.93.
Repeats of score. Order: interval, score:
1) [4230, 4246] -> 25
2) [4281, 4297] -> 23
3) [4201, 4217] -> 25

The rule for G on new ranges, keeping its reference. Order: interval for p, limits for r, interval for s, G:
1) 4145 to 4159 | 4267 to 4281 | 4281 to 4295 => 0.74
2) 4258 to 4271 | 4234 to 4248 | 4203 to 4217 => 1.25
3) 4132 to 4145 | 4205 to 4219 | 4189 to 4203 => 2.09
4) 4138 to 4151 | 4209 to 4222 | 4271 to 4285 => 2.71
